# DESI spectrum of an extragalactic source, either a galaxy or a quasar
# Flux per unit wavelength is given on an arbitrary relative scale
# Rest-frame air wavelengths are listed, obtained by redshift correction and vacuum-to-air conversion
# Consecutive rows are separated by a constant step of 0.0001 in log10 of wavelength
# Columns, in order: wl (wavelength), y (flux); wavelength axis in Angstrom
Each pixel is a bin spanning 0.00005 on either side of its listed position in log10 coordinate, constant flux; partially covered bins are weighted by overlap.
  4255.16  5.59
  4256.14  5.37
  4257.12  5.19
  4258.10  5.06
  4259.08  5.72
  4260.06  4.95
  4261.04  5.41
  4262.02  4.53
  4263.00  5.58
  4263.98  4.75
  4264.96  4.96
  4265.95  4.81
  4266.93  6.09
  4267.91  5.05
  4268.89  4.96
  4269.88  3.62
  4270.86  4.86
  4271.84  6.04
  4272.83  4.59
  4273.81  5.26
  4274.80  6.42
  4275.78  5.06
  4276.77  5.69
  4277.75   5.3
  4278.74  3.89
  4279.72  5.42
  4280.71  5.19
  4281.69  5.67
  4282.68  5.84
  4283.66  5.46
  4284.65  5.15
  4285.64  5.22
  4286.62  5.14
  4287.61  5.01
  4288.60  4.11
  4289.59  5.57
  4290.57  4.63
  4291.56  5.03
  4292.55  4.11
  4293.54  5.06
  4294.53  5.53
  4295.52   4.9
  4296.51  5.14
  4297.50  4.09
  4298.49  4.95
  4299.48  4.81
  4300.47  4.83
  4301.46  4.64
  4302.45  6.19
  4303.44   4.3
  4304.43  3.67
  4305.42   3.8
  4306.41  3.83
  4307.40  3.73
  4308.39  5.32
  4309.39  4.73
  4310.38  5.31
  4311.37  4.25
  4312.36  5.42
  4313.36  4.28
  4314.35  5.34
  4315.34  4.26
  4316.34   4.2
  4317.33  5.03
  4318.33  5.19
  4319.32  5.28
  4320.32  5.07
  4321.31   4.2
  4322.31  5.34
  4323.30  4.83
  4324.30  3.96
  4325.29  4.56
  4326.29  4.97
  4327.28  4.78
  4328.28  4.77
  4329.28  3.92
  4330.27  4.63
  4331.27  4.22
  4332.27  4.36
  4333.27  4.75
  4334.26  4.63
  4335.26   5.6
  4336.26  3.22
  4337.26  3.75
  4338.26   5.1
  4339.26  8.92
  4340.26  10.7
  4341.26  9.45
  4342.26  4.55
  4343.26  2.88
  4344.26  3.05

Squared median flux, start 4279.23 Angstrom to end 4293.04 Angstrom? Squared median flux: 26.7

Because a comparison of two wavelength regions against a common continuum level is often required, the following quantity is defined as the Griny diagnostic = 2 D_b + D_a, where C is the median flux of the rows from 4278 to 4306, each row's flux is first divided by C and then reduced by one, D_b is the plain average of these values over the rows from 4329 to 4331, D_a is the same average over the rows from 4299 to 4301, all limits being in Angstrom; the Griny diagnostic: -0.3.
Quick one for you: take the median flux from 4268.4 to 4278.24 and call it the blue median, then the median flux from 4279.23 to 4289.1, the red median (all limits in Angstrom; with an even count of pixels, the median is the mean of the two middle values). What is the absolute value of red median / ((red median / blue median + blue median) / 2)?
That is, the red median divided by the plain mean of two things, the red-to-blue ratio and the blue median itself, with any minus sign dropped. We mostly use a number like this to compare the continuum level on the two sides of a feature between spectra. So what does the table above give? 1.69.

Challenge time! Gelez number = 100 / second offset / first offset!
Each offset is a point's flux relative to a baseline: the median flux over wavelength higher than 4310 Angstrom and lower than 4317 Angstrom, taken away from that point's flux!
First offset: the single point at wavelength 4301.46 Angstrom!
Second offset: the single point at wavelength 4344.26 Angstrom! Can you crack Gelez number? -226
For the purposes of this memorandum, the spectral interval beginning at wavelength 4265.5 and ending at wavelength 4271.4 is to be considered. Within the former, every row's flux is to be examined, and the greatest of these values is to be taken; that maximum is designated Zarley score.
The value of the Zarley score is 6.09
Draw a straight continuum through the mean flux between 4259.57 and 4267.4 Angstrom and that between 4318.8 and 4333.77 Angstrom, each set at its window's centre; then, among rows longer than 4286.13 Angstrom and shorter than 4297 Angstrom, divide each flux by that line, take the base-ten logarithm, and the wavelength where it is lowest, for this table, 4288.60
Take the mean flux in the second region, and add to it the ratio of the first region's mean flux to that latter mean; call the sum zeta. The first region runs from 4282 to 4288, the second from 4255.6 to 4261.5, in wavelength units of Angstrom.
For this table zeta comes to 6.29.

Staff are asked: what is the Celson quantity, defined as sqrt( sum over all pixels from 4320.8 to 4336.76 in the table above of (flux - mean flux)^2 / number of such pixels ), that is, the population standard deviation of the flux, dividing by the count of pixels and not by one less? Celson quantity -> 0.55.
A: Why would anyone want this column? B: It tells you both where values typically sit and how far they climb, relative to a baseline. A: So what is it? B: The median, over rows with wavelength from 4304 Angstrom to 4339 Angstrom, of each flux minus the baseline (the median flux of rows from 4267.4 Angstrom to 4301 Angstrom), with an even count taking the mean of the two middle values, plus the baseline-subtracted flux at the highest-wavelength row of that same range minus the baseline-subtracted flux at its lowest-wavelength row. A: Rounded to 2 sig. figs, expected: 1.0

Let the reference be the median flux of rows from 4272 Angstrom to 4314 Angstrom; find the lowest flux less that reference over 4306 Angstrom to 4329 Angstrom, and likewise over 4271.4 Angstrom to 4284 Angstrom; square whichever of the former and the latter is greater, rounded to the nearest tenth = 1.3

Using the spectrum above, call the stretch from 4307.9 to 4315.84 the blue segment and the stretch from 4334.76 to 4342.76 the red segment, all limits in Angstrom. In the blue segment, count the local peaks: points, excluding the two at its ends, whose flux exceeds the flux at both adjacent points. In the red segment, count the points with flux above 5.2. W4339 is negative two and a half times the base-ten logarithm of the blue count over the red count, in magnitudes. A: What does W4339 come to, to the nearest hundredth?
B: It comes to 0.31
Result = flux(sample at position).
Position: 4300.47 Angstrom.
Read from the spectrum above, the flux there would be 4.83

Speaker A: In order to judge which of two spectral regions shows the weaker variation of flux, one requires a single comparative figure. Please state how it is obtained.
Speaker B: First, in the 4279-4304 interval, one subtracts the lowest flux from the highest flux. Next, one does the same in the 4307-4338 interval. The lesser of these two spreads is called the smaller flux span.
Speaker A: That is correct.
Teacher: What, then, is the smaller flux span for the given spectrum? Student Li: 2.10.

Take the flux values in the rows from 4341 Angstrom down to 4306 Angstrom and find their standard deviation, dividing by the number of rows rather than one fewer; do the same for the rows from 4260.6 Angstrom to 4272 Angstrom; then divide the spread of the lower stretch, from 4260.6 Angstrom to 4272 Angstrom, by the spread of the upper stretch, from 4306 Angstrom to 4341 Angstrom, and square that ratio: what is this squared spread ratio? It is 0.2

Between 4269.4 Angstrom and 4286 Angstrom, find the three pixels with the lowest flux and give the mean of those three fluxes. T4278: 4.03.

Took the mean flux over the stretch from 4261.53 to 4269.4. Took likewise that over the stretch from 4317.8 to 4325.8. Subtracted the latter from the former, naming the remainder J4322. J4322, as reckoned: 0.3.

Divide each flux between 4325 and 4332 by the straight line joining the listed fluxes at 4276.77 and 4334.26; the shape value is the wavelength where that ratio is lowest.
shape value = 4329.28 Angstrom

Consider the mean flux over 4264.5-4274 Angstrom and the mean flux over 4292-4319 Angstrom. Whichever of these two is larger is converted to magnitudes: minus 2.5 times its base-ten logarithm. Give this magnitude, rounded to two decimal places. -1.75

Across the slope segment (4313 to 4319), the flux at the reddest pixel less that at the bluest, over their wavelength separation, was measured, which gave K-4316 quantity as 0.18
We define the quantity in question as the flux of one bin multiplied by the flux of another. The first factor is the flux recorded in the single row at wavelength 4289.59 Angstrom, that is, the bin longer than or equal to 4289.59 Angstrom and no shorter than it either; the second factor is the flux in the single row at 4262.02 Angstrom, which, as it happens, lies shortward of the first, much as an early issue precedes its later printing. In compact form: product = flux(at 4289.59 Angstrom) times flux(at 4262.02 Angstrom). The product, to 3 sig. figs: 25.2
